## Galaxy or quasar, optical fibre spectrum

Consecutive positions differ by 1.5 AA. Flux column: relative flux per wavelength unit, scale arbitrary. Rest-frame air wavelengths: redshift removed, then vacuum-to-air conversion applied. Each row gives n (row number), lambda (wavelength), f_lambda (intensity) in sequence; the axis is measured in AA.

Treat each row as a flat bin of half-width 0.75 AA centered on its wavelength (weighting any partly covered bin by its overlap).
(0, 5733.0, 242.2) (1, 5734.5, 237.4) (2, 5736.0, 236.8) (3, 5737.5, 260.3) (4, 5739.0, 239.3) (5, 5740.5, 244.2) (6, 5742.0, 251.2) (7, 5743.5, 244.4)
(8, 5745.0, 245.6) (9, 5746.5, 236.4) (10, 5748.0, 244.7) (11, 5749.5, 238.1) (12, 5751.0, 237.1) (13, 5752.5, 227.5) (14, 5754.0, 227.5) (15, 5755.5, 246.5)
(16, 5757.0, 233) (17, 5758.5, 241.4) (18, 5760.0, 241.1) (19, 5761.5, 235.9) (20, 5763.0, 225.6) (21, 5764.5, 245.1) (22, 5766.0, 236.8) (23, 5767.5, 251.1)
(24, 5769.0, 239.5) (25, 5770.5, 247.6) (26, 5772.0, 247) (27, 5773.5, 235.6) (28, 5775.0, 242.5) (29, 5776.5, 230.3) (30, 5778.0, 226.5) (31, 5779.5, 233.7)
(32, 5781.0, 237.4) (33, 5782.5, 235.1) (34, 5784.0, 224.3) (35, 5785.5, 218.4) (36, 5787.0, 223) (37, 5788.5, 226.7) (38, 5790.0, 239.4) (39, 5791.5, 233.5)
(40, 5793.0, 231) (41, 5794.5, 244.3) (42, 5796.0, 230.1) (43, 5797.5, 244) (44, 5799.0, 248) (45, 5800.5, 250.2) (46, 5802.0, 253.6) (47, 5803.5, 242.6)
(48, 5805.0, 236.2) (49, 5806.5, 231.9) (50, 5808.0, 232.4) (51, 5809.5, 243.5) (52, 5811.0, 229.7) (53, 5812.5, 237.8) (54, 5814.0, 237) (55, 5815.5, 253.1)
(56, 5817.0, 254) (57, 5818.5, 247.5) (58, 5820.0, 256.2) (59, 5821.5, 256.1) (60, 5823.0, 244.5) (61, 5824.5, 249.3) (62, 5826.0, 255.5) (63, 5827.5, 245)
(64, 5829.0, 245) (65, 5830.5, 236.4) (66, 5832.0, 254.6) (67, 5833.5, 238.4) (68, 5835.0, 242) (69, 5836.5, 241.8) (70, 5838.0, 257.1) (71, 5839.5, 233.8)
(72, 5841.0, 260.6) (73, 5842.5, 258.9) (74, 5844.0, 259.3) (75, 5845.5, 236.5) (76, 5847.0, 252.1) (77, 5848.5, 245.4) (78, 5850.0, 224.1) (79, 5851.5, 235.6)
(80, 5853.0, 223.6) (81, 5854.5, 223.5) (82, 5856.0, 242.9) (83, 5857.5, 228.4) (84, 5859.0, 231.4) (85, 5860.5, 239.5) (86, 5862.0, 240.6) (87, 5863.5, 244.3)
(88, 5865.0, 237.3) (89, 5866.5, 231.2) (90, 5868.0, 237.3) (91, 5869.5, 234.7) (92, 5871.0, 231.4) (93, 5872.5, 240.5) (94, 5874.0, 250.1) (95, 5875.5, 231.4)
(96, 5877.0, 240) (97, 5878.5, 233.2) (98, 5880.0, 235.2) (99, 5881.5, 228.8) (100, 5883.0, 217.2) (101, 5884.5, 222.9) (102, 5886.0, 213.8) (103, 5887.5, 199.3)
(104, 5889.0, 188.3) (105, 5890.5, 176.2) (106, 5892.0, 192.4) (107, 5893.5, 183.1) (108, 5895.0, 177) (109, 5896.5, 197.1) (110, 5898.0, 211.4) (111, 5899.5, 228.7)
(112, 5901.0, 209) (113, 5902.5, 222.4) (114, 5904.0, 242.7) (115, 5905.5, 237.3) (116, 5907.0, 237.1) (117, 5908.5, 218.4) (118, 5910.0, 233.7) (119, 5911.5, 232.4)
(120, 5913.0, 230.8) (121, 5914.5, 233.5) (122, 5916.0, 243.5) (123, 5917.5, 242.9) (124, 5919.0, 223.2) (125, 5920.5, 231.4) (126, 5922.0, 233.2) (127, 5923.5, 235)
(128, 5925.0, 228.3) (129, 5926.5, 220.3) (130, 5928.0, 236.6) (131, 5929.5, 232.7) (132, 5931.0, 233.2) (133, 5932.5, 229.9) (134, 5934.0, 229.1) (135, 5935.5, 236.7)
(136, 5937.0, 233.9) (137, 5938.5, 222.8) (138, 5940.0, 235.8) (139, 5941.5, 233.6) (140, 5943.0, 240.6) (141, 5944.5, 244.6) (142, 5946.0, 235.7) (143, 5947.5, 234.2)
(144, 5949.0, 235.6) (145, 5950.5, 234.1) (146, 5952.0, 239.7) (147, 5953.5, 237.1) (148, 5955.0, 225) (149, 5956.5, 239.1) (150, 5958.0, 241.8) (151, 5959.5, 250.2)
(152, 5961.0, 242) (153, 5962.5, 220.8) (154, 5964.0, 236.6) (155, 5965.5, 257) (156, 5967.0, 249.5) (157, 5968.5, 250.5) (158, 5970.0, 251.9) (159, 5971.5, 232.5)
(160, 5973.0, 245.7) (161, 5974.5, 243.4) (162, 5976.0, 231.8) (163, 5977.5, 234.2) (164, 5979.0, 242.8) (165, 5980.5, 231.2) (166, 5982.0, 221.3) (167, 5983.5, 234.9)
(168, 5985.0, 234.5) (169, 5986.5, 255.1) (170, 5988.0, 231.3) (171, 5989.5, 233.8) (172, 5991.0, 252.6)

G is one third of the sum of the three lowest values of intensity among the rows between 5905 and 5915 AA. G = 227.2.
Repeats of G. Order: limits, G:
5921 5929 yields 227.3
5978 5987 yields 229.0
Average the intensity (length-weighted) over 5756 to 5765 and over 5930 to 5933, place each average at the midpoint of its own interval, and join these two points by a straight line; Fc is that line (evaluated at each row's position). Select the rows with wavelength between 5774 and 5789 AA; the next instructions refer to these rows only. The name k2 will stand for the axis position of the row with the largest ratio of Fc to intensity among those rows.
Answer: 5785.5 AA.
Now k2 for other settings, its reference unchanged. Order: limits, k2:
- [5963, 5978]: 5976.0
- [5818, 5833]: 5830.5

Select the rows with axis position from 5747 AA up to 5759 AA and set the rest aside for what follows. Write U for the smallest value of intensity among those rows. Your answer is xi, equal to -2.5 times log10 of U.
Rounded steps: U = 227.5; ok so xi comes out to -5.89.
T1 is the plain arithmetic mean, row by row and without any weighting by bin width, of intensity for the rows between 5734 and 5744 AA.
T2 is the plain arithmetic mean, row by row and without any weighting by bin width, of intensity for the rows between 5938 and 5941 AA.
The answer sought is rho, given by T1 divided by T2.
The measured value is 1.07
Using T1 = 245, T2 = 229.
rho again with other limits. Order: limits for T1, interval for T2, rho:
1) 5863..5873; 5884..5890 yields 1.15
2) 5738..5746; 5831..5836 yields 1.00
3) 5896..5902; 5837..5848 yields 0.84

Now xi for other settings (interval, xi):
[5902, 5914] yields -5.85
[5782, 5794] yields -5.85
